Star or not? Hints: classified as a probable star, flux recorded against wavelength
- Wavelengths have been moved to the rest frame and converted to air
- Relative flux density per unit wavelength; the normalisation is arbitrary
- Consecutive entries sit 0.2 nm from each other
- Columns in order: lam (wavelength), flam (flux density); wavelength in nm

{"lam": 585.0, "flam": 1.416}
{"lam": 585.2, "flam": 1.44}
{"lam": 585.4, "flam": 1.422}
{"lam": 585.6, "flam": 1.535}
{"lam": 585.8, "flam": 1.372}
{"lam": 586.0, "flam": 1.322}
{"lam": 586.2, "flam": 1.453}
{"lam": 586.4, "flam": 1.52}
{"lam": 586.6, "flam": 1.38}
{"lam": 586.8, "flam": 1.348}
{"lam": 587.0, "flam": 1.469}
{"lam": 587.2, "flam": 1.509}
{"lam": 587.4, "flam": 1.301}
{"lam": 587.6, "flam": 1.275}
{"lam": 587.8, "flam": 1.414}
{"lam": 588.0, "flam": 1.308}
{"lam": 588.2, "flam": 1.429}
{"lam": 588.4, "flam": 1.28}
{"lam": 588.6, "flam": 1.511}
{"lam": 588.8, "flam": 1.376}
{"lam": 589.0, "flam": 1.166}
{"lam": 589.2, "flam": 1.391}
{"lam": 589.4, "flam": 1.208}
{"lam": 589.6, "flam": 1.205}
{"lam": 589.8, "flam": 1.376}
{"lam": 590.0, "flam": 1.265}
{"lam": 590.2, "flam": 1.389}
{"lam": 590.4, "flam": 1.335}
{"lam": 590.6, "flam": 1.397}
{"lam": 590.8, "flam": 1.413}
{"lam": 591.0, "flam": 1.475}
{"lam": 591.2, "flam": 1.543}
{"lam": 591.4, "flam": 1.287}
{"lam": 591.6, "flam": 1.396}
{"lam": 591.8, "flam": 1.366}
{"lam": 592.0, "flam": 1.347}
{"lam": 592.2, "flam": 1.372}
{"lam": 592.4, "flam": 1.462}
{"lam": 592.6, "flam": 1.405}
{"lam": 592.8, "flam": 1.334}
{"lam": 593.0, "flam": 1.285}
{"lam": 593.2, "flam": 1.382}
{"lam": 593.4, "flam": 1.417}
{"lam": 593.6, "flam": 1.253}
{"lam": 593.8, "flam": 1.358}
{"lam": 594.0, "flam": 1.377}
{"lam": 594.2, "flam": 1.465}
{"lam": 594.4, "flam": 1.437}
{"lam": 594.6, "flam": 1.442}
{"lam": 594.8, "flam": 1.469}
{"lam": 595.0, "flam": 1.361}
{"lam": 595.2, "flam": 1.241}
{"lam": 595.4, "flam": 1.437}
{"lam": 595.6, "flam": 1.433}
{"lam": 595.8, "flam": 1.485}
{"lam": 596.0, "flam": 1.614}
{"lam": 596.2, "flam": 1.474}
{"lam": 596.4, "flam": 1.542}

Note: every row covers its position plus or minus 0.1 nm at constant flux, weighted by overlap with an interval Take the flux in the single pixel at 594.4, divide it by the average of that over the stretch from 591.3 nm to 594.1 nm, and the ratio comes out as 1.06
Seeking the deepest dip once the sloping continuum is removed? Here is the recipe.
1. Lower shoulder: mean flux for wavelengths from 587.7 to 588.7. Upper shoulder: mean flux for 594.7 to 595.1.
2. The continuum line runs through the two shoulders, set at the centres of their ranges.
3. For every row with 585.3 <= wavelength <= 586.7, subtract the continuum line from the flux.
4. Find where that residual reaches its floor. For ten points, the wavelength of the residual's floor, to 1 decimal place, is 586.0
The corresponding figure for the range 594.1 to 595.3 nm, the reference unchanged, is 595.2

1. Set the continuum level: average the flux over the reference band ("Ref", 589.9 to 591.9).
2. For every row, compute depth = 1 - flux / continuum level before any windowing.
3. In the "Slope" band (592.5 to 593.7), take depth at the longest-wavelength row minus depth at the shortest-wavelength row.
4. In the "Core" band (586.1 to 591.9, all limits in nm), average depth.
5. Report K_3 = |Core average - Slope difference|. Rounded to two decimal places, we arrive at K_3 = 0.10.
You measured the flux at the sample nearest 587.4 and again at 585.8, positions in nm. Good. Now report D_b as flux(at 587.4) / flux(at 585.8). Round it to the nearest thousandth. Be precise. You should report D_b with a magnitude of 0.948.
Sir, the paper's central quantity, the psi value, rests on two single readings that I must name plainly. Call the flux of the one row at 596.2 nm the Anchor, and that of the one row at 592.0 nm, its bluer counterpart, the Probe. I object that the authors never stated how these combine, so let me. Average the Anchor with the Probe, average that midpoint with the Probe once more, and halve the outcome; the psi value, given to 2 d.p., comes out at 0.69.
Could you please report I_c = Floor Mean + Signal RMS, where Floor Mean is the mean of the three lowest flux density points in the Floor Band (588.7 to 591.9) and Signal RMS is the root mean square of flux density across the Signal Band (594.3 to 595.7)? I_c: 2.60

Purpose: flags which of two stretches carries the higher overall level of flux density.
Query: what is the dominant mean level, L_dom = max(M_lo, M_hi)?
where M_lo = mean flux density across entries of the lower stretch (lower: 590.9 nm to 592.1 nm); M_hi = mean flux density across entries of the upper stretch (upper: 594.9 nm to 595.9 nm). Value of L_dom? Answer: 1.40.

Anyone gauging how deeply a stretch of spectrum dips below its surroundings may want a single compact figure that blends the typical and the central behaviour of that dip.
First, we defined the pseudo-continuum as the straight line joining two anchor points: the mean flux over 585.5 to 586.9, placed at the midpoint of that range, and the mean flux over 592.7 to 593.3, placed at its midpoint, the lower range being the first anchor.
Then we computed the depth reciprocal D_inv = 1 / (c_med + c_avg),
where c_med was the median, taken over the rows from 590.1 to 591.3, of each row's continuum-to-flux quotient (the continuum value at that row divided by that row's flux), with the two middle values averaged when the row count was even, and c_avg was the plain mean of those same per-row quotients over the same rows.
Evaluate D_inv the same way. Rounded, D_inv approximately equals 0.519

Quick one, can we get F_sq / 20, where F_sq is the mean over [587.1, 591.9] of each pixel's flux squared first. 0.093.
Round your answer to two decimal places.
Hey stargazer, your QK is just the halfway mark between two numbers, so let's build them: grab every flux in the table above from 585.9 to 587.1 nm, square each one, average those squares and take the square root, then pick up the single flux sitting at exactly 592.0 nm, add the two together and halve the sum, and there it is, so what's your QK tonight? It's 1.38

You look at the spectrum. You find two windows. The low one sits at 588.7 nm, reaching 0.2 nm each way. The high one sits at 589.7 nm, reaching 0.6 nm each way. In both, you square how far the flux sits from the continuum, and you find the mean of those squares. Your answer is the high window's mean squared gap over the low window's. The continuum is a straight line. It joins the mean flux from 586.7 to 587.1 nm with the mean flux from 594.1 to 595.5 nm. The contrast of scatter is 3.0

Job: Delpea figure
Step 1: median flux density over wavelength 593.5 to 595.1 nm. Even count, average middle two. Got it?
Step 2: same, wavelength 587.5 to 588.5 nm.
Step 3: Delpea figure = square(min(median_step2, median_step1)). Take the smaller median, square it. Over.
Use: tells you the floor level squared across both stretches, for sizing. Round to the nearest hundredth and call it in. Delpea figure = 1.71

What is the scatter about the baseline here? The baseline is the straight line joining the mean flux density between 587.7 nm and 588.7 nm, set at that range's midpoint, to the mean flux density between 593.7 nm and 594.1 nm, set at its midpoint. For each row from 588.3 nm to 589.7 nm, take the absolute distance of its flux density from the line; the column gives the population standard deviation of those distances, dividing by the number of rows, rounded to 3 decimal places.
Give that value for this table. 0.077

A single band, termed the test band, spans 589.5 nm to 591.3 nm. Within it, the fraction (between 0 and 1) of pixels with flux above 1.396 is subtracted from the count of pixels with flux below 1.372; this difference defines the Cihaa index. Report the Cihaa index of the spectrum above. 2.56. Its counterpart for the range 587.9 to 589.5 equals 3.75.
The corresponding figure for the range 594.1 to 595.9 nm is 1.22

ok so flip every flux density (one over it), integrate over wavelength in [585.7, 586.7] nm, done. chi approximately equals 0.711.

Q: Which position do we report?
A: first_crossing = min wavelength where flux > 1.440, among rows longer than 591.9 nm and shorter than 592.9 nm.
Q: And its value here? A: 592.4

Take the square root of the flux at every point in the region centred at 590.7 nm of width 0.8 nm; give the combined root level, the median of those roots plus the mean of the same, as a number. 2.370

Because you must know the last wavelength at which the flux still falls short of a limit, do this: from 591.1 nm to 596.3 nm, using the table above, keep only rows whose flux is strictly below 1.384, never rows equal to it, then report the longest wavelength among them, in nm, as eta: 595.2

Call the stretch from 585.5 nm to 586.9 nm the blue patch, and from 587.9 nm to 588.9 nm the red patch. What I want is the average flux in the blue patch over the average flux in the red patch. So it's 1.03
